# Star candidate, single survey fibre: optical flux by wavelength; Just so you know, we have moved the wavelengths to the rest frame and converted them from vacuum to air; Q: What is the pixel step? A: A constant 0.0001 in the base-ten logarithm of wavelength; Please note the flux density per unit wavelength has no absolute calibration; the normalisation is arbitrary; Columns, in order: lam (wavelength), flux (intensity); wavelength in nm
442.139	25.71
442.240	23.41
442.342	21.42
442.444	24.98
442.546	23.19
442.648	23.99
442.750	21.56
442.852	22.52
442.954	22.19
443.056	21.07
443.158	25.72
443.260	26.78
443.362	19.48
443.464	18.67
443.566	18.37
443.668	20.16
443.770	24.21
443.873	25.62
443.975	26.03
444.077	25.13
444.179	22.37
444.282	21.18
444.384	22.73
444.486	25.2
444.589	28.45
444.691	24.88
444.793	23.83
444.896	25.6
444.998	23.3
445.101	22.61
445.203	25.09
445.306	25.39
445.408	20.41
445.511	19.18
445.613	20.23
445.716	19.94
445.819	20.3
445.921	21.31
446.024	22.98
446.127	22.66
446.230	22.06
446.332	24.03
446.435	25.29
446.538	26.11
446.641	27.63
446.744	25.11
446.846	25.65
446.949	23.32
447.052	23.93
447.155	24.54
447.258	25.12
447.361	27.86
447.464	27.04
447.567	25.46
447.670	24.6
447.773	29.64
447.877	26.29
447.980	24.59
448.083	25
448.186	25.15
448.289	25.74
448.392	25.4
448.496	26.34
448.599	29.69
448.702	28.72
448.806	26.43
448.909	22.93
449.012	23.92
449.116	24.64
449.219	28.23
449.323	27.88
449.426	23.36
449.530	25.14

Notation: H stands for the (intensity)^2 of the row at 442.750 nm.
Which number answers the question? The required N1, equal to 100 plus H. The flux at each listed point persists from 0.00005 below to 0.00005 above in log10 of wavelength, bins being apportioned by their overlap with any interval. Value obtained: 565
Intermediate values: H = 465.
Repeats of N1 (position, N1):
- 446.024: 628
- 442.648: 676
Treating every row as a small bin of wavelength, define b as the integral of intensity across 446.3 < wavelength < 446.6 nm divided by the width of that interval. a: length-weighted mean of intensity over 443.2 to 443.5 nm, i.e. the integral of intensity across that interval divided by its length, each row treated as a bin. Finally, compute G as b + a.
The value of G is 47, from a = 22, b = 25.3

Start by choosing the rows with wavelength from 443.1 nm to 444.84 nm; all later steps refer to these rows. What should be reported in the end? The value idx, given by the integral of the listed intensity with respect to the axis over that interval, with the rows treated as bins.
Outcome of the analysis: 40.8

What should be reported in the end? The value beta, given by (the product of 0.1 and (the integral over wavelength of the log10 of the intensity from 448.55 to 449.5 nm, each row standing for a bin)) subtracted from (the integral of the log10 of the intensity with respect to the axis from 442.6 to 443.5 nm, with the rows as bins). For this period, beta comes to 1.08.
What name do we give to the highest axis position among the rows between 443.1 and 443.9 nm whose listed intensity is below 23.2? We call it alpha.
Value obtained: 443.668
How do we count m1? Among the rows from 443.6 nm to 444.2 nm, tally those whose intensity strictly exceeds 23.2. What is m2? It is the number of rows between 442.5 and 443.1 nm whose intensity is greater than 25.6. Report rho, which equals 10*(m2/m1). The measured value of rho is 0.0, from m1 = 4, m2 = 0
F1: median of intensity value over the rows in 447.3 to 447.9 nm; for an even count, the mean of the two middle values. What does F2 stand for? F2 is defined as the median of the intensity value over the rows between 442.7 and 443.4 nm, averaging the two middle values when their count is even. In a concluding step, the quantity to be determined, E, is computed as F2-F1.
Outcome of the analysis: -4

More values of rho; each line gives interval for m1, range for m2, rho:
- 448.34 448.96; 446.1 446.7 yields 4.0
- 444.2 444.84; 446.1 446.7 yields 5.0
